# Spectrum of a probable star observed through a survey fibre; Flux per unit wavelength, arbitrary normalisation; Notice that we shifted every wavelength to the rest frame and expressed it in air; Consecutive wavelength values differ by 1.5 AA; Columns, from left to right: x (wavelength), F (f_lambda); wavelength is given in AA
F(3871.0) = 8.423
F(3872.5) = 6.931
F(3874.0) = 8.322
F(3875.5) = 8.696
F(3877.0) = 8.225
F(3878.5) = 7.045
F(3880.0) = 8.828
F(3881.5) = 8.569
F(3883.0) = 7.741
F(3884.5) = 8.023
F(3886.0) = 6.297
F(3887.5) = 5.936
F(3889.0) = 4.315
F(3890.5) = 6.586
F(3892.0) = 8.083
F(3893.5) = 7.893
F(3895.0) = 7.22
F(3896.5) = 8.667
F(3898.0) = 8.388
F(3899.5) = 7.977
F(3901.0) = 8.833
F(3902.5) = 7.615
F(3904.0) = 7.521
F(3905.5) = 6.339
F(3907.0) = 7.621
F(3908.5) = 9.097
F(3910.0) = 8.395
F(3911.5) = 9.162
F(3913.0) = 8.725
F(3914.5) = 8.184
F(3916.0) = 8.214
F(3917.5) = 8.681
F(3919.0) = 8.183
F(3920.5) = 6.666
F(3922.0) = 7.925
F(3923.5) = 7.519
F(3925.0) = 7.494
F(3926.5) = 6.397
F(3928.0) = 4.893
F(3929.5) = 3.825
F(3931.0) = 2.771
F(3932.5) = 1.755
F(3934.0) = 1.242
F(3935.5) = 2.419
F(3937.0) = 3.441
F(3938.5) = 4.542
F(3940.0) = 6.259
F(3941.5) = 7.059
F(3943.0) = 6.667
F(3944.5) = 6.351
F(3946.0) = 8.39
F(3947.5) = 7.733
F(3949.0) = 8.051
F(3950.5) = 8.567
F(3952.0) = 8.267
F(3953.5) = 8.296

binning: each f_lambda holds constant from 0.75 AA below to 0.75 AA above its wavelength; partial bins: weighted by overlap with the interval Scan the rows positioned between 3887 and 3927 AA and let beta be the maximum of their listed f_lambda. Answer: 9.162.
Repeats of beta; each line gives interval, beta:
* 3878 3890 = 8.828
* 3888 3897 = 8.667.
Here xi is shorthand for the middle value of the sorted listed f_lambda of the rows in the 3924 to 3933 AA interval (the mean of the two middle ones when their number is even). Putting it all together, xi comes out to 4.4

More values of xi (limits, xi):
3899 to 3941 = 7.5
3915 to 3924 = 8.1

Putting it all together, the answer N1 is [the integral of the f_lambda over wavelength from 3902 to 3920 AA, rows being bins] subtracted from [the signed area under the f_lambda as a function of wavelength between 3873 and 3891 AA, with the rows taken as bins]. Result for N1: -13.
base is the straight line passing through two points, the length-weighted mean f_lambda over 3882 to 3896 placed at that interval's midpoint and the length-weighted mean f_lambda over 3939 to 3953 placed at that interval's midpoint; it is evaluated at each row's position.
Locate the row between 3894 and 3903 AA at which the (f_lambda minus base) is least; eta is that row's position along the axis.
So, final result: 3895.0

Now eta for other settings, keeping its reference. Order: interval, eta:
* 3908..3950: 3934.0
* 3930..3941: 3934.0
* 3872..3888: 3887.5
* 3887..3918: 3889.0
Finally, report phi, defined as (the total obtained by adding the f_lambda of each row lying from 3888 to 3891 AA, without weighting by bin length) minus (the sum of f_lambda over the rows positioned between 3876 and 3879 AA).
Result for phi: -4.4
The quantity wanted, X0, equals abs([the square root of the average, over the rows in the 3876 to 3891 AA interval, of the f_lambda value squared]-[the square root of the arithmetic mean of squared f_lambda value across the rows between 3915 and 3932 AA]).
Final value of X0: 0.42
